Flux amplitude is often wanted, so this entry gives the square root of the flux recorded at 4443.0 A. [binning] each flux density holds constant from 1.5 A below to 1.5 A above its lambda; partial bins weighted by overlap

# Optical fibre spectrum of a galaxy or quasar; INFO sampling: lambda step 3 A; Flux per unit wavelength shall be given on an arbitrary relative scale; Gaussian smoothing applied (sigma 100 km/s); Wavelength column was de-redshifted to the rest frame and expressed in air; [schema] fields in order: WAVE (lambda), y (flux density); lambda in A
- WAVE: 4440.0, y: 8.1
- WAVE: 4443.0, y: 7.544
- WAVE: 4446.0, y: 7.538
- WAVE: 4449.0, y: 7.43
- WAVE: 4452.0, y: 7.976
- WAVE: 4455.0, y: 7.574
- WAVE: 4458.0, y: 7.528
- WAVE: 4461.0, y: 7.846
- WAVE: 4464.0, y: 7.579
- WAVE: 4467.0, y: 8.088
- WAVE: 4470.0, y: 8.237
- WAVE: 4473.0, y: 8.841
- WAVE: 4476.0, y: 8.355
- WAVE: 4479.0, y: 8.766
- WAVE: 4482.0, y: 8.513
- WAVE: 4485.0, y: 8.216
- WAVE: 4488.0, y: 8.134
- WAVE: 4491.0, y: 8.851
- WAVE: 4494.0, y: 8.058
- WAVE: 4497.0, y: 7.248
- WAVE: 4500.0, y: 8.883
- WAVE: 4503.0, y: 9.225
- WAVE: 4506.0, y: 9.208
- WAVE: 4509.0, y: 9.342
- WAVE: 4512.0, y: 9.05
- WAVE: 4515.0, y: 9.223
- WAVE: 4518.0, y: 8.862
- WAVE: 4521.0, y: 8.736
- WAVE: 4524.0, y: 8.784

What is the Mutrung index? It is 2.75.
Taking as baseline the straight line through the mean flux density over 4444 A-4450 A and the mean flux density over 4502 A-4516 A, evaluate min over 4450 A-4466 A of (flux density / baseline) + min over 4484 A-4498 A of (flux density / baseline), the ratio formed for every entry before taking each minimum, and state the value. 1.77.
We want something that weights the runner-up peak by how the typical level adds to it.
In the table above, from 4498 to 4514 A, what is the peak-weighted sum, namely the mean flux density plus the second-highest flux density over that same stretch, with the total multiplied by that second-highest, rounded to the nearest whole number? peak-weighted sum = 169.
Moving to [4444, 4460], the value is 115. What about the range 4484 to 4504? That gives 153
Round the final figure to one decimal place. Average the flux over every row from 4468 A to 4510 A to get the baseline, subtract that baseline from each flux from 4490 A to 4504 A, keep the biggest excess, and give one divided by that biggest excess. 1.5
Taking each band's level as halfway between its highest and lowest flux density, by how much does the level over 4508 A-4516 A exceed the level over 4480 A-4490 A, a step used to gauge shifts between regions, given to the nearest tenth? 0.9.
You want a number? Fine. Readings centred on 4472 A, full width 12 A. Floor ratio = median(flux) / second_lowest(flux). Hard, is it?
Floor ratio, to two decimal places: 1.01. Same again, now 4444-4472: 1.01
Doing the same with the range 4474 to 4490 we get 1.02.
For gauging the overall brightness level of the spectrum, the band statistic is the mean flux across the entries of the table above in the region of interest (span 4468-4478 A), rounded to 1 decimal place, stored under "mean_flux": 8.5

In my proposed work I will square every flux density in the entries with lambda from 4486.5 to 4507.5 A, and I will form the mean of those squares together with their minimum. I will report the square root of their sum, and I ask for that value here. 11.2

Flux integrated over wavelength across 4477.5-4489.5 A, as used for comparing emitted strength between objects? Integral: 101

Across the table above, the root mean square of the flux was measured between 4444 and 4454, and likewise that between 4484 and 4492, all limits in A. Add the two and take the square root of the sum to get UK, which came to 4.01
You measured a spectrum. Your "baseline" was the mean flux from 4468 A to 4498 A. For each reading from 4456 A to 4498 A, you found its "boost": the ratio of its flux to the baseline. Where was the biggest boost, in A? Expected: 4491.0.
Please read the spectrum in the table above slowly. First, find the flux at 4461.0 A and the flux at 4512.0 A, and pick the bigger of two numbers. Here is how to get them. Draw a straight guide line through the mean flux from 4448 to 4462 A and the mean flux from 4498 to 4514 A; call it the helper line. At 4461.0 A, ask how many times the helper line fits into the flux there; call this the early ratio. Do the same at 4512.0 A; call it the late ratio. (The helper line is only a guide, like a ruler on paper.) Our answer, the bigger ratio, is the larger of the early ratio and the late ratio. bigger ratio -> 1.00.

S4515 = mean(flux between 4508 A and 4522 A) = 9.04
